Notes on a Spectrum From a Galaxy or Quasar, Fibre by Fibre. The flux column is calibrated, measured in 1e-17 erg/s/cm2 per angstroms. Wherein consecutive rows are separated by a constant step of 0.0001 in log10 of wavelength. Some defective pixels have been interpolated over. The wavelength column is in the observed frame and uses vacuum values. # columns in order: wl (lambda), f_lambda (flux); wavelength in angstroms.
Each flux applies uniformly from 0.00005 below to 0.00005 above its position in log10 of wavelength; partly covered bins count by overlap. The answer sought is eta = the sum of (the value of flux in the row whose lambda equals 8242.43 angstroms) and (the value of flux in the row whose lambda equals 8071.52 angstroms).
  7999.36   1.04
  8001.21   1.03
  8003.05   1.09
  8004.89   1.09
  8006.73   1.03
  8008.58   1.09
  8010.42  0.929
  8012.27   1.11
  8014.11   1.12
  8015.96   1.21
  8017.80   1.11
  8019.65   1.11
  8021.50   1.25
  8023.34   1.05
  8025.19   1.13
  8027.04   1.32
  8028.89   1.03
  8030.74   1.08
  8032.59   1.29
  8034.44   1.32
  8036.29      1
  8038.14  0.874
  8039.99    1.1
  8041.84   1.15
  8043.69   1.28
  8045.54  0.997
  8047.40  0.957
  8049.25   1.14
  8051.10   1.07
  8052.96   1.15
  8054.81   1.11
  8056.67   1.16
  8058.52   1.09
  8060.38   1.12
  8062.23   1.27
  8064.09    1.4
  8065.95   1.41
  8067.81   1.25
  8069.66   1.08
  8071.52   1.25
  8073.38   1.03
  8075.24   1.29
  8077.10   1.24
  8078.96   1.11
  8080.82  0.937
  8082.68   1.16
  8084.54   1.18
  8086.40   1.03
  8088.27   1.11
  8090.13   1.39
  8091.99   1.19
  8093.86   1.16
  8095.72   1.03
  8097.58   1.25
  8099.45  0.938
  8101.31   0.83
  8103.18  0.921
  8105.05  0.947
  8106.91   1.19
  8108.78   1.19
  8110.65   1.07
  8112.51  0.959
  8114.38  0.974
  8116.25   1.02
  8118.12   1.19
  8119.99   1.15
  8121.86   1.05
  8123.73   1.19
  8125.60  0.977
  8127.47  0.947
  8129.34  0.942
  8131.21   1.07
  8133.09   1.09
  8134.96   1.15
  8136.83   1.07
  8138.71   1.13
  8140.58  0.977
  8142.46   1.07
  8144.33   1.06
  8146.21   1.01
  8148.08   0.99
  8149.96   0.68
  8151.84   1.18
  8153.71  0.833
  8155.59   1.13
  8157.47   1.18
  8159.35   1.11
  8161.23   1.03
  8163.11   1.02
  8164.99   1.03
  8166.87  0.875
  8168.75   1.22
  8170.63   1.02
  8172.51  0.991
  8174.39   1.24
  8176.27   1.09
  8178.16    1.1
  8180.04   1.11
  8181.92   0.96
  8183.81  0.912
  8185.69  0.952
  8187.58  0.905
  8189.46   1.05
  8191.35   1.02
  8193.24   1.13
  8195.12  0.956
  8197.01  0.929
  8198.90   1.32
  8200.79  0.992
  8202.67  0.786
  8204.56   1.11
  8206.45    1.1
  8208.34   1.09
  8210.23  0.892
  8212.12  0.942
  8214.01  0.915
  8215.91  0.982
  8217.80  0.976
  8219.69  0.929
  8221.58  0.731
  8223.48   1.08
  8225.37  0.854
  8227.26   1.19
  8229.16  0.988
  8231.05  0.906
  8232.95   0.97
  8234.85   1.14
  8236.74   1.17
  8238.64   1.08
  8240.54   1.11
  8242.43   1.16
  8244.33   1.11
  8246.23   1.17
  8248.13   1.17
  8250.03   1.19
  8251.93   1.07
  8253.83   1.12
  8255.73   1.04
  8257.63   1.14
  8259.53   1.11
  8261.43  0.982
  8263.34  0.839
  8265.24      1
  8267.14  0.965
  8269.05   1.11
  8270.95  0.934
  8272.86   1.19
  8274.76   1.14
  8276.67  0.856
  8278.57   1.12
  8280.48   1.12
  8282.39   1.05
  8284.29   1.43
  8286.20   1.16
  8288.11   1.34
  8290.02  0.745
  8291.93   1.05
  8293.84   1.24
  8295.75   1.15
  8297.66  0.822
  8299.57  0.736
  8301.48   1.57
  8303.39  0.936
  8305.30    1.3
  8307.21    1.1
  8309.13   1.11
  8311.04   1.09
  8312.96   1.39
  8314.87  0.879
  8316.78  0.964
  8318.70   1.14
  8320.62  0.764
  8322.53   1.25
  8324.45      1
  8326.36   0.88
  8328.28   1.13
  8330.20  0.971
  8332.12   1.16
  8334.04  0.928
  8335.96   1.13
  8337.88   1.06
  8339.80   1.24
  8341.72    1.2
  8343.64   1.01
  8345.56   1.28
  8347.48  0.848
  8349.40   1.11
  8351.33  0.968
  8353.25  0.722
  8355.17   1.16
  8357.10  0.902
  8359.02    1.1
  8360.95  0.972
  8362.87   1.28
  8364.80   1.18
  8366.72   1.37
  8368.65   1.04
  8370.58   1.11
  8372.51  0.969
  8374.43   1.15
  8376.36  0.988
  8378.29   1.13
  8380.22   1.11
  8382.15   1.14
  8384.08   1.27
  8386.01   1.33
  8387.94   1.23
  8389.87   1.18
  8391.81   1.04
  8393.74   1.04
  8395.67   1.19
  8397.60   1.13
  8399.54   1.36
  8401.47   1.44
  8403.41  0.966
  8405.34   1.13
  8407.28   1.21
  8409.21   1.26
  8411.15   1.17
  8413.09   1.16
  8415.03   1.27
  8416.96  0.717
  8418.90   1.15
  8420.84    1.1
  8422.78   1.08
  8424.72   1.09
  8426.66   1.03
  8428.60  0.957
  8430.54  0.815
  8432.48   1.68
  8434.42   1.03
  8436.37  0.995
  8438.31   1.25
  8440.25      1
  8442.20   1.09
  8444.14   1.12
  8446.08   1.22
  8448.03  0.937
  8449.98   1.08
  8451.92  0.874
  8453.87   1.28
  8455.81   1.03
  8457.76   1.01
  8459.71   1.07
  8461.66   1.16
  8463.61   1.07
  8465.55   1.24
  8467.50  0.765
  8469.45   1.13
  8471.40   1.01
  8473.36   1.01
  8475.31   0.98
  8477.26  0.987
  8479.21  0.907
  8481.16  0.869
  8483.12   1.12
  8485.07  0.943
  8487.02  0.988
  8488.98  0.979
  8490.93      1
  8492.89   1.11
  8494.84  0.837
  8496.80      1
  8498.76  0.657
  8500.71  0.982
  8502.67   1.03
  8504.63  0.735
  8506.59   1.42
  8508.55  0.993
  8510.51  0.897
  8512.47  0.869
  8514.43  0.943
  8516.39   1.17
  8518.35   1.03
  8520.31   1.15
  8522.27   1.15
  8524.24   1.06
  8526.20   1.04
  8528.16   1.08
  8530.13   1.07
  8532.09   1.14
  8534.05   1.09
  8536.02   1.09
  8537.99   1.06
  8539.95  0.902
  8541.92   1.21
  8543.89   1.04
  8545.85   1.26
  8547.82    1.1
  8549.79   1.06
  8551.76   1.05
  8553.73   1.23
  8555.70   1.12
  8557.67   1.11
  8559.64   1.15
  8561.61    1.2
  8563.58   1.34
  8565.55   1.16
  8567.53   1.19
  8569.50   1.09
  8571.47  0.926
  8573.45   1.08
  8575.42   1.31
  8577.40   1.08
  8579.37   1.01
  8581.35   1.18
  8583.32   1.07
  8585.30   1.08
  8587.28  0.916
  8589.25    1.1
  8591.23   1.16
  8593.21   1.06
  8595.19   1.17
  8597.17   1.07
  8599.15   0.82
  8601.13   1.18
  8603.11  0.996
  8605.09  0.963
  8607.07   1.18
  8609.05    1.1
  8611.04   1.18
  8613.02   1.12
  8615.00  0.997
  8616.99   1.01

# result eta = 2.4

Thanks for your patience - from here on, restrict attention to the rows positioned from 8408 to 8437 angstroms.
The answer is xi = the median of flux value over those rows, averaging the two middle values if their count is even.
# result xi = 1.09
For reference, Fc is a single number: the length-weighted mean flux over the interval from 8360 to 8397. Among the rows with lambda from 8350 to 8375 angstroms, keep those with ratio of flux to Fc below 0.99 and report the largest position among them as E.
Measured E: 8372.51 angstroms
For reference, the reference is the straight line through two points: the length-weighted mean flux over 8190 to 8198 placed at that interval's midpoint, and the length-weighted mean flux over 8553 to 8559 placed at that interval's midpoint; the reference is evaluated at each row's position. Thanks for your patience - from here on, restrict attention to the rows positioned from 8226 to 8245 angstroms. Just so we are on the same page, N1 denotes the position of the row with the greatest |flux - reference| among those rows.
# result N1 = 8227.26 angstroms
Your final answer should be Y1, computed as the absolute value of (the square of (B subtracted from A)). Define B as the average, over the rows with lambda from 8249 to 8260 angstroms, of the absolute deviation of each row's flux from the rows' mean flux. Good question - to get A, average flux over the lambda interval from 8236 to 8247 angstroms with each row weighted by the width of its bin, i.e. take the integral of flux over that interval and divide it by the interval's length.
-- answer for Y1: 1.20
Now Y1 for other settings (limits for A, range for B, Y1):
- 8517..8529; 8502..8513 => 0.87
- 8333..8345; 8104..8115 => 1.01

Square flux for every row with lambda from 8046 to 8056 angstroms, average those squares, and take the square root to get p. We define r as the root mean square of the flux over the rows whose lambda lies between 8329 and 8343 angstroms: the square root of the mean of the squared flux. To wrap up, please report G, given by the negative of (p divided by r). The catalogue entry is -0.985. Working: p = 1.09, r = 1.10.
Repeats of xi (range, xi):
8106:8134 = 1.07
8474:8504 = 0.98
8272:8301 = 1.12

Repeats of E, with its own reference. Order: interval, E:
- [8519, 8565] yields 8557.67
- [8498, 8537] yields 8536.02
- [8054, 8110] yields 8105.05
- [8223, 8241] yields 8240.54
